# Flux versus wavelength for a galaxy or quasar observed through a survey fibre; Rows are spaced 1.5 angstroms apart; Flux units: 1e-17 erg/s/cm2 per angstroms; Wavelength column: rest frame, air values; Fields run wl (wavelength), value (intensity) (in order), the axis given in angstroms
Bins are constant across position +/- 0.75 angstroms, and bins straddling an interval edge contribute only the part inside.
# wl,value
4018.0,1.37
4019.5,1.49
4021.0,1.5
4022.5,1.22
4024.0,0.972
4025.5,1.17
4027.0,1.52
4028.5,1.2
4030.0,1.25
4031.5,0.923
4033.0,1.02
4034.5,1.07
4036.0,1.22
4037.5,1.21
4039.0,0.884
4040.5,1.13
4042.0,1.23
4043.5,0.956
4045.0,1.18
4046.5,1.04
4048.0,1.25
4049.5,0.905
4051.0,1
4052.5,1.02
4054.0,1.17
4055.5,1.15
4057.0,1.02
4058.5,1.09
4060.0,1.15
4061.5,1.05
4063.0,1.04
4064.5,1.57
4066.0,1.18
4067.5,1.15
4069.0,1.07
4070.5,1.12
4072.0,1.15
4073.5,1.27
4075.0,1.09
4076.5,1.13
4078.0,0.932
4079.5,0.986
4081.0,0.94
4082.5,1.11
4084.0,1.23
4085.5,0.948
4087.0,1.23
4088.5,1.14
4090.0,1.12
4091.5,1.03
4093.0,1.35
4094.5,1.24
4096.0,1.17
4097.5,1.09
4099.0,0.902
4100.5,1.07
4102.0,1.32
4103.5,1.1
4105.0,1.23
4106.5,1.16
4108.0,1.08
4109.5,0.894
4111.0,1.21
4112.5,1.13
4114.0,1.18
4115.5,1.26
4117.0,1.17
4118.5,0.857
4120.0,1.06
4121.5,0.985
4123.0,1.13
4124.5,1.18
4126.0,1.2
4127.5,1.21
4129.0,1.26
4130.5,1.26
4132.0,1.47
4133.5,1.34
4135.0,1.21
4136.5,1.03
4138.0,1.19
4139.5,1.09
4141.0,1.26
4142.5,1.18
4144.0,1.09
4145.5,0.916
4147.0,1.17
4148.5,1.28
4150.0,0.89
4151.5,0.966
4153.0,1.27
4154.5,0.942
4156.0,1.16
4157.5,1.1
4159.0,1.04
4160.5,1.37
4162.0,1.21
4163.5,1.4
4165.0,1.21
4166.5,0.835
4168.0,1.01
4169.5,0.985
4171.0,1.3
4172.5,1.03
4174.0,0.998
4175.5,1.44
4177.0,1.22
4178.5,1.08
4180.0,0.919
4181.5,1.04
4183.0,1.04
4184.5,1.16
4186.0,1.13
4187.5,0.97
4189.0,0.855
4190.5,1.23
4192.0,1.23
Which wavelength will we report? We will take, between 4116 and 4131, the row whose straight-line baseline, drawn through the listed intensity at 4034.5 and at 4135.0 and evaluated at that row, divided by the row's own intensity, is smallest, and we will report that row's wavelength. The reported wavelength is 4129.0 angstroms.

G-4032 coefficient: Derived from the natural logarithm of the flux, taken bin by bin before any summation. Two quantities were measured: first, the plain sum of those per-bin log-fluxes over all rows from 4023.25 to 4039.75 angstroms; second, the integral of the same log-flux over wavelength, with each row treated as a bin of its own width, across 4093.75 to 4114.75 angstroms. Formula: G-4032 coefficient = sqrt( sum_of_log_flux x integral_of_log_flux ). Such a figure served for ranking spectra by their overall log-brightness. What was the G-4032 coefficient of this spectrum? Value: 1.71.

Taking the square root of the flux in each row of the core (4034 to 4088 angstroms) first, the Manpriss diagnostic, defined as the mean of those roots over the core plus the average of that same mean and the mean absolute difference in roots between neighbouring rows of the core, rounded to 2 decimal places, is 1.61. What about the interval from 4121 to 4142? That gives 1.67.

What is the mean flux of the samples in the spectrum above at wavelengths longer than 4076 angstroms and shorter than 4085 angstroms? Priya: 1.05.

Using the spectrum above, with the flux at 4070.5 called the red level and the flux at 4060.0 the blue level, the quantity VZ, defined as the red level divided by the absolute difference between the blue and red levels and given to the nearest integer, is 37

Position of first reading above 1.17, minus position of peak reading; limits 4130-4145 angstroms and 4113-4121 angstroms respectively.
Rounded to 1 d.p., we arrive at 15.0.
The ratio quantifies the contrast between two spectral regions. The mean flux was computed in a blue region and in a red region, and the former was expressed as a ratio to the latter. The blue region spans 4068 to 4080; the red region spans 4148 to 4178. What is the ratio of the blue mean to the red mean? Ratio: 0.97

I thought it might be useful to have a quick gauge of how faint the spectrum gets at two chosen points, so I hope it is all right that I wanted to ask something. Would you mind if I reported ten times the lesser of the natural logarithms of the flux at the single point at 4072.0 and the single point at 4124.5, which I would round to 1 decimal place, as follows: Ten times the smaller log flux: 1.4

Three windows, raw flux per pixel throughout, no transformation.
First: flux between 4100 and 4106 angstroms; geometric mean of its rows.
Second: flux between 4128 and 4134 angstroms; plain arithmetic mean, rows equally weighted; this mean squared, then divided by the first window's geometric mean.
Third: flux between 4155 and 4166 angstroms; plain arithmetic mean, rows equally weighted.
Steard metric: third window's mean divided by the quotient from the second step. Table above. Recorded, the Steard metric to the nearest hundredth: 0.80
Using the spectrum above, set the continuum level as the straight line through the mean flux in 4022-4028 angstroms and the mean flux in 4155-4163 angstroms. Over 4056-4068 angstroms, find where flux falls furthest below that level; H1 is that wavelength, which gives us 4057.0 angstroms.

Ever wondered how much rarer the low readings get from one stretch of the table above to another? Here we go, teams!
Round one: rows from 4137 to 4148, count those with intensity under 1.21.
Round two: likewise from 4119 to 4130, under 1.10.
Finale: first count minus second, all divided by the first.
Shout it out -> 0.67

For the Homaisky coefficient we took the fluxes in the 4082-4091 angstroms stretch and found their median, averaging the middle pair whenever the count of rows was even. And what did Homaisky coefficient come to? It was 1.13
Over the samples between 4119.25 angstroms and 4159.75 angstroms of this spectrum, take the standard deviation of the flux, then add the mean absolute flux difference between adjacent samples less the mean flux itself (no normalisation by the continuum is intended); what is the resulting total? -0.87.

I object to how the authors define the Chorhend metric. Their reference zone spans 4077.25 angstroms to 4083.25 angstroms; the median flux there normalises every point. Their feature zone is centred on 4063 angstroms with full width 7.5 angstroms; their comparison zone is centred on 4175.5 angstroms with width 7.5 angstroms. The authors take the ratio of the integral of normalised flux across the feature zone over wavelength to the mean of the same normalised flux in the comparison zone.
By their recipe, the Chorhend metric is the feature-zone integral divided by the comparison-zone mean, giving 7.8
